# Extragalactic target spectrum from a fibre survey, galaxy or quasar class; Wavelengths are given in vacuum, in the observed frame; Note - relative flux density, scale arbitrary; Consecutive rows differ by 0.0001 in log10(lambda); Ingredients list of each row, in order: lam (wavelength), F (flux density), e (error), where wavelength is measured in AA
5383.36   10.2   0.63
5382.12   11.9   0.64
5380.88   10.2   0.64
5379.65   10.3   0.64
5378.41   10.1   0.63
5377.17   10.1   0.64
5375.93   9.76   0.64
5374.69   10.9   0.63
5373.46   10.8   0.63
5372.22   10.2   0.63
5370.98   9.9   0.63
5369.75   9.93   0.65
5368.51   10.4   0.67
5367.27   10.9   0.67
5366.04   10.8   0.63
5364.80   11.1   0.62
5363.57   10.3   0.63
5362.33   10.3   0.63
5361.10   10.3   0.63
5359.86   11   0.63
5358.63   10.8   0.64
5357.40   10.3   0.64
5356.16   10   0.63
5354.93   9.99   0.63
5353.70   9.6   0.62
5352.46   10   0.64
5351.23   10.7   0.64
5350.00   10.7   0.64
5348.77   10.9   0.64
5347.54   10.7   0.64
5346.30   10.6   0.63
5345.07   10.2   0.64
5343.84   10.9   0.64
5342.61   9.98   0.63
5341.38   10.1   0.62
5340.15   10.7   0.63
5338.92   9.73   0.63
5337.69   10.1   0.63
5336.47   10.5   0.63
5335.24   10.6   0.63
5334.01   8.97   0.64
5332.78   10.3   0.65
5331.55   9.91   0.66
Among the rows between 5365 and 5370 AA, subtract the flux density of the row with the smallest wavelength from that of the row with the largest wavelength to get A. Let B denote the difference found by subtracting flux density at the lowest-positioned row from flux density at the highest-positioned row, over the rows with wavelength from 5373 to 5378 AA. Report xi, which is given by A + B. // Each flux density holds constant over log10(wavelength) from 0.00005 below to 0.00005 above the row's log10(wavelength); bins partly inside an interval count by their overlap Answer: -1.6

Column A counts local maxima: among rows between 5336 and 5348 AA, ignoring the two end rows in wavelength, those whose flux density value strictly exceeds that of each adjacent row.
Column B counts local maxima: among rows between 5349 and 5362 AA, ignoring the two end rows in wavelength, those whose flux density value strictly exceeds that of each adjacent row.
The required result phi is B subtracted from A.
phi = 1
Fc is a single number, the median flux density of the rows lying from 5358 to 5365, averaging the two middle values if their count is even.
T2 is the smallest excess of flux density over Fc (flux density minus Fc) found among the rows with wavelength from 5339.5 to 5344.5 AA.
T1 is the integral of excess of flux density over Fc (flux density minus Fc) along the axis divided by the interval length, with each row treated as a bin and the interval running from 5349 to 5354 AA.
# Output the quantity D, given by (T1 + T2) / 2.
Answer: -0.39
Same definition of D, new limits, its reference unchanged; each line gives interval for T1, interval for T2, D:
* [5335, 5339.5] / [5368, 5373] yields -0.50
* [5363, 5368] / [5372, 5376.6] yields -0.28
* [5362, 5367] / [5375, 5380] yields -0.34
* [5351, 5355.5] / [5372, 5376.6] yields -0.66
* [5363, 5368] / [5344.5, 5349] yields -0.06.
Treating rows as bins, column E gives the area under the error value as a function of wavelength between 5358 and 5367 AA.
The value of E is 5.69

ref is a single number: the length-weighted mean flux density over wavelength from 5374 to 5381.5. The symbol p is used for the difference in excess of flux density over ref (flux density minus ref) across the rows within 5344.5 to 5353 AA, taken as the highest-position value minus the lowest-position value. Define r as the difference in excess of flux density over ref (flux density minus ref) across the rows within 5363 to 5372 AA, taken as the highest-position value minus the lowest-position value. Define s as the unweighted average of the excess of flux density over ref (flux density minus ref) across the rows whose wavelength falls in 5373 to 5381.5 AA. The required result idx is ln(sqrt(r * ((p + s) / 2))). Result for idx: -1.8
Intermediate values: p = -0.20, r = -0.4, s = 0.06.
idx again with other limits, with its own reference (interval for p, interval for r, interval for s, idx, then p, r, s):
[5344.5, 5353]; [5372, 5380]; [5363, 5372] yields -3.2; -0.20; 0.1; 0.23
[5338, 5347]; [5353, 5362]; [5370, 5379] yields -0.6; 0.87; 0.7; 0.01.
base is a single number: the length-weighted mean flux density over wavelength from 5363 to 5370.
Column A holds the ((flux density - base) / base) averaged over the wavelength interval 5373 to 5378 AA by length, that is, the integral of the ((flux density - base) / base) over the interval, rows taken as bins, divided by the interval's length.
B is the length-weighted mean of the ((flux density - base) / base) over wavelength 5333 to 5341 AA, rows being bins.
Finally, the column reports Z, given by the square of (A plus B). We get 0.005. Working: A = -0.02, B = -0.05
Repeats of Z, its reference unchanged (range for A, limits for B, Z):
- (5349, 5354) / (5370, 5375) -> 0.002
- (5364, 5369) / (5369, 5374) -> 0.000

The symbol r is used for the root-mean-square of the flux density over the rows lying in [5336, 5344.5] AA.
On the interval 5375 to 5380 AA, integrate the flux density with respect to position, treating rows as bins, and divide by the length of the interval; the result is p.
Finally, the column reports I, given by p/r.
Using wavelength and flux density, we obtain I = 0.98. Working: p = 10.1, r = 10.3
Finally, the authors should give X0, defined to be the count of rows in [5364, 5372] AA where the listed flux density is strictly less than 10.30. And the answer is 2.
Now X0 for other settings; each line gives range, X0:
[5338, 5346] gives 4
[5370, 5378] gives 4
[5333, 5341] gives 3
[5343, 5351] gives 1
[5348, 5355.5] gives 3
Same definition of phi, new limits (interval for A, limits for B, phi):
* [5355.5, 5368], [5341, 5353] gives 0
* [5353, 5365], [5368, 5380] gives 0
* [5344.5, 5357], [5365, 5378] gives -1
